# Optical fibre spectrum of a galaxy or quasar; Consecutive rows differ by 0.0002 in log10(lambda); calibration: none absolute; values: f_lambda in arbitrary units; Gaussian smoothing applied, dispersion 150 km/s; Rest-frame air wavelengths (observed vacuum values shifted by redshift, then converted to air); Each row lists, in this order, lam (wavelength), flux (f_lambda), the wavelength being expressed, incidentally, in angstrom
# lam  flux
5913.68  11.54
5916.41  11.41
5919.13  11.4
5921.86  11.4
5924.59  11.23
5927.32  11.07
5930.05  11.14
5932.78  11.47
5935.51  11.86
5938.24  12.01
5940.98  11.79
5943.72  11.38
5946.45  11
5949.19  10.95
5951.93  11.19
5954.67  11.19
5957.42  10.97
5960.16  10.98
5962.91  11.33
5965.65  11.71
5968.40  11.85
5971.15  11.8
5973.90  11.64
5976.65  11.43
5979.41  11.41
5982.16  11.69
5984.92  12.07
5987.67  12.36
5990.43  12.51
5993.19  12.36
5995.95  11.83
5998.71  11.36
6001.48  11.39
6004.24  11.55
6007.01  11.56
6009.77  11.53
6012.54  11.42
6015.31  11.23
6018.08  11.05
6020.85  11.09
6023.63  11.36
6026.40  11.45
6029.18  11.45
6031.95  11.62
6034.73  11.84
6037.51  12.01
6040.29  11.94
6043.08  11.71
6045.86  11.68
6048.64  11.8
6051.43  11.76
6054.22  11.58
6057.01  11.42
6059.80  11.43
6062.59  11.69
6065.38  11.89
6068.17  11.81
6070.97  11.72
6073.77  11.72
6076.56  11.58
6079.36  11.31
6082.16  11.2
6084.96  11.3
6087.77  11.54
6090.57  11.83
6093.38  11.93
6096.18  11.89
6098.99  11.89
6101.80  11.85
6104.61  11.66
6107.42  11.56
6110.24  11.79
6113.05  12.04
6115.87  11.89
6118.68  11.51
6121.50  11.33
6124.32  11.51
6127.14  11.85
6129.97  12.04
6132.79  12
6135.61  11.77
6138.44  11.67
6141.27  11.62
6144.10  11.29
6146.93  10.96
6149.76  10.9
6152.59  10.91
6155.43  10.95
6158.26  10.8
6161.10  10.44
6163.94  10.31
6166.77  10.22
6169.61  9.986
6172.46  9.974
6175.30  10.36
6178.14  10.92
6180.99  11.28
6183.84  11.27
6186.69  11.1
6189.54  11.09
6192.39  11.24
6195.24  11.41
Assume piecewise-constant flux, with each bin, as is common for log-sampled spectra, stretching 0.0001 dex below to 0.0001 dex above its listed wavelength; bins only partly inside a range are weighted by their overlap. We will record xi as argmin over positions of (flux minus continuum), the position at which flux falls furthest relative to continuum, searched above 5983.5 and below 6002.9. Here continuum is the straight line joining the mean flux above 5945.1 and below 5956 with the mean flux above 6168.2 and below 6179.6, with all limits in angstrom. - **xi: 5998.71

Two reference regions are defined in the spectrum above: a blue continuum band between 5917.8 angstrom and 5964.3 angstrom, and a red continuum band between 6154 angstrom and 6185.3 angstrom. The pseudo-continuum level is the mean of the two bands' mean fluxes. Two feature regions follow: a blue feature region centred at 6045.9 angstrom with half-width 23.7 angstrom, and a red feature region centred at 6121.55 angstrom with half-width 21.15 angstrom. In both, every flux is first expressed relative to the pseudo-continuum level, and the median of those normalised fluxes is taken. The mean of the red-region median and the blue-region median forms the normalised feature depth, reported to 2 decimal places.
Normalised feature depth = 1.07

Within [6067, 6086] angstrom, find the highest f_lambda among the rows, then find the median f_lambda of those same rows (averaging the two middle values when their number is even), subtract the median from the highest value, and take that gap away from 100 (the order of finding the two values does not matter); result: 99.8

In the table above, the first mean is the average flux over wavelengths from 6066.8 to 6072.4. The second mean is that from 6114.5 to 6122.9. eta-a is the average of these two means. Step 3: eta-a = 11.7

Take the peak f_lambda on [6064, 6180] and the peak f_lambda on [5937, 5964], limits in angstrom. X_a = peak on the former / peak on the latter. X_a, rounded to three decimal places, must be 1.002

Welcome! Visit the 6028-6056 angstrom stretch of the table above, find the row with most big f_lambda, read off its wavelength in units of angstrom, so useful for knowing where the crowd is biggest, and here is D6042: 6037.51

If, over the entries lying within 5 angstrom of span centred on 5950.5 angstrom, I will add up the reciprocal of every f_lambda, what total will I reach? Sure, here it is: 0.181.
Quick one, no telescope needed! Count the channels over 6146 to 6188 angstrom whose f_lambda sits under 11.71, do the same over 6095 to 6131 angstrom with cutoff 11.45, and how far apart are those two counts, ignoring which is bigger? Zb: 14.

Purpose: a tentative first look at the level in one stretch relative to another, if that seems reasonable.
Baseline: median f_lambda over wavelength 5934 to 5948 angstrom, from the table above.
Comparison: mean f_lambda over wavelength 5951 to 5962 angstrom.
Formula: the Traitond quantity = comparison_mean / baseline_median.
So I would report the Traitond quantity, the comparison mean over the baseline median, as 0.94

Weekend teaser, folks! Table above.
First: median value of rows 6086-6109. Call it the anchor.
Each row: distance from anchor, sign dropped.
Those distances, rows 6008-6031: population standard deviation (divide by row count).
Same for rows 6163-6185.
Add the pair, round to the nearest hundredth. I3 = 0.67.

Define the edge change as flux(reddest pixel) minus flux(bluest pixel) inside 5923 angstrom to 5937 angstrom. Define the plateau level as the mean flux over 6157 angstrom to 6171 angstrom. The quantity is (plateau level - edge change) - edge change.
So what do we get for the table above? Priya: 9.1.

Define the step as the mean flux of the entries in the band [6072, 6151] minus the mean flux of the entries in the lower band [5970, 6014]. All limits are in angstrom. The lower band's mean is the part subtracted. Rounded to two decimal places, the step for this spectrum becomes -0.12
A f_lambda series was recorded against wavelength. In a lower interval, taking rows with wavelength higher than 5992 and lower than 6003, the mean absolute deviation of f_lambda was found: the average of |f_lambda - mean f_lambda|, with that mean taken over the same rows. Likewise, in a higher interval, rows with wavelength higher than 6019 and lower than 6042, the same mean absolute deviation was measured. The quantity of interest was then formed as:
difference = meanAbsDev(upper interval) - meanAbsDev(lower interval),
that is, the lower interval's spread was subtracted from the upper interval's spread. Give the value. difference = -0.10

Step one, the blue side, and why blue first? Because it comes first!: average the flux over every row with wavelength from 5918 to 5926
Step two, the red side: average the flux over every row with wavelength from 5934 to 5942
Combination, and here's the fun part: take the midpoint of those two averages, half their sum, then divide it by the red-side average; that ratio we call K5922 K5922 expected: 0.98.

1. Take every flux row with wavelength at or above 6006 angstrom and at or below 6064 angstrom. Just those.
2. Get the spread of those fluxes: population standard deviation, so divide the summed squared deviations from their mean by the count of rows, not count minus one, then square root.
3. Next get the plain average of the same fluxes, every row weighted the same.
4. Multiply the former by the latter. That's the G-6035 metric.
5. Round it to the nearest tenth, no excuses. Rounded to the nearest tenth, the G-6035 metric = 2.9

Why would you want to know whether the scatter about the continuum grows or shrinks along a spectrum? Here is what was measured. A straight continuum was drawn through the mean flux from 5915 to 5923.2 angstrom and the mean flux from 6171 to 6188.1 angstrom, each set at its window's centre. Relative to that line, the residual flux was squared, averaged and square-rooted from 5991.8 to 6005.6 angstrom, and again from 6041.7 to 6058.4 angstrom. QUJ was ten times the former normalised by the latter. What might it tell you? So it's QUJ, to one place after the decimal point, 10.6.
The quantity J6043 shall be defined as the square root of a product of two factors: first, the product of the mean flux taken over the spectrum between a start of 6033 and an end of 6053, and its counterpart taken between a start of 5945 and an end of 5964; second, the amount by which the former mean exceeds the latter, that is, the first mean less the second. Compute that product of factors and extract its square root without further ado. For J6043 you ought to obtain 10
